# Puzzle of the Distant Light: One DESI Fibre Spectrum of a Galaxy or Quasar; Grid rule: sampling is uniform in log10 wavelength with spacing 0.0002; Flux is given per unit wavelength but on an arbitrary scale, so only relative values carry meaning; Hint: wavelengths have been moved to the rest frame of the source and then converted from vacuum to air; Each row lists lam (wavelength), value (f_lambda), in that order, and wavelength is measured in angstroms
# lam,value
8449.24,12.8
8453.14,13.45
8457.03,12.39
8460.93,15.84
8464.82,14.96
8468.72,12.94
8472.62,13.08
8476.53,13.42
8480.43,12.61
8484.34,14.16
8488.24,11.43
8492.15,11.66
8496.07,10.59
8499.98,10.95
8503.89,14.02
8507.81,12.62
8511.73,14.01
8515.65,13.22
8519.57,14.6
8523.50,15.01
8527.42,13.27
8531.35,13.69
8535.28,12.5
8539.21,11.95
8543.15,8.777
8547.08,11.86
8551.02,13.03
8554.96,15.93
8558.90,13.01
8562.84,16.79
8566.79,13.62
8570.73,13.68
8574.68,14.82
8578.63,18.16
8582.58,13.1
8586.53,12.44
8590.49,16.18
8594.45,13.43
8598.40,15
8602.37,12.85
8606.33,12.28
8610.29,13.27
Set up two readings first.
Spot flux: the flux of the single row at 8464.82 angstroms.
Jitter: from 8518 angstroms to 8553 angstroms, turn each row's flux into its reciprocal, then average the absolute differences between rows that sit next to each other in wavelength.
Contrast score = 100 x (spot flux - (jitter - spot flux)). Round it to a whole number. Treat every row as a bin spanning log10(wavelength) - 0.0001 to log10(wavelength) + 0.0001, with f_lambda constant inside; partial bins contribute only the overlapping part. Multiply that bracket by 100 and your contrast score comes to 2991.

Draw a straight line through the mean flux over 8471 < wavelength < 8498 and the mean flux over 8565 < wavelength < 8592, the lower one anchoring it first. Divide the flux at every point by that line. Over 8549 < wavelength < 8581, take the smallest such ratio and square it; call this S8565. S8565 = 0.85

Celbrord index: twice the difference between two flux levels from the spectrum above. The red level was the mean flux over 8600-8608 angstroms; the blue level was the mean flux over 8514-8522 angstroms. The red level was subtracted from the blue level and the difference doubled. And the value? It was 3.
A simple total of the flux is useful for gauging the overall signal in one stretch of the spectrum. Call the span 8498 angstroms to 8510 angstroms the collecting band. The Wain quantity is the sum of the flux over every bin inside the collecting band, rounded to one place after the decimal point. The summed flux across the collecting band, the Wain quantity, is 37.6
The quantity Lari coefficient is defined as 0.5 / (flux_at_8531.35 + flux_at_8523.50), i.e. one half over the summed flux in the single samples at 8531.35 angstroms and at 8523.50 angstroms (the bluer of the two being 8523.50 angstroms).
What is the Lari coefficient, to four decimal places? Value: 0.0174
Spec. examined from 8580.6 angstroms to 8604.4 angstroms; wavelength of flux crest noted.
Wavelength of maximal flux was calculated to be 8590.49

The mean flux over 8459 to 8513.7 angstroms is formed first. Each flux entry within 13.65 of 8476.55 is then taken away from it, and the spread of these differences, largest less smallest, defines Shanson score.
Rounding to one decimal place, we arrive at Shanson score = 3.5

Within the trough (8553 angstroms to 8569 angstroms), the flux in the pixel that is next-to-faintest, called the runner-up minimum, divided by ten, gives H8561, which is 1.36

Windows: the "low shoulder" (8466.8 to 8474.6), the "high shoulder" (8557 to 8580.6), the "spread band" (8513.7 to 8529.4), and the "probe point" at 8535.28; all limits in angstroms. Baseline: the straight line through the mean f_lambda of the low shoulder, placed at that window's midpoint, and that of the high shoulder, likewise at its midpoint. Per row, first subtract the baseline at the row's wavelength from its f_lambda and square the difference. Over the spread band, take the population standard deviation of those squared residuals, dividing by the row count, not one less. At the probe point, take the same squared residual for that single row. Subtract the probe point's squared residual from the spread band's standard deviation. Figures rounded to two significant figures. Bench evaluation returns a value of -3.1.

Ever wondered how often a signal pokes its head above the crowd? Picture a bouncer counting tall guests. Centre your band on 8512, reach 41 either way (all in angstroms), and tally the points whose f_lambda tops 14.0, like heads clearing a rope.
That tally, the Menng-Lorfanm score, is 5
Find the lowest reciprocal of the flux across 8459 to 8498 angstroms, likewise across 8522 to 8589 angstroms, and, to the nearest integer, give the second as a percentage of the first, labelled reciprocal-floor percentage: 87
